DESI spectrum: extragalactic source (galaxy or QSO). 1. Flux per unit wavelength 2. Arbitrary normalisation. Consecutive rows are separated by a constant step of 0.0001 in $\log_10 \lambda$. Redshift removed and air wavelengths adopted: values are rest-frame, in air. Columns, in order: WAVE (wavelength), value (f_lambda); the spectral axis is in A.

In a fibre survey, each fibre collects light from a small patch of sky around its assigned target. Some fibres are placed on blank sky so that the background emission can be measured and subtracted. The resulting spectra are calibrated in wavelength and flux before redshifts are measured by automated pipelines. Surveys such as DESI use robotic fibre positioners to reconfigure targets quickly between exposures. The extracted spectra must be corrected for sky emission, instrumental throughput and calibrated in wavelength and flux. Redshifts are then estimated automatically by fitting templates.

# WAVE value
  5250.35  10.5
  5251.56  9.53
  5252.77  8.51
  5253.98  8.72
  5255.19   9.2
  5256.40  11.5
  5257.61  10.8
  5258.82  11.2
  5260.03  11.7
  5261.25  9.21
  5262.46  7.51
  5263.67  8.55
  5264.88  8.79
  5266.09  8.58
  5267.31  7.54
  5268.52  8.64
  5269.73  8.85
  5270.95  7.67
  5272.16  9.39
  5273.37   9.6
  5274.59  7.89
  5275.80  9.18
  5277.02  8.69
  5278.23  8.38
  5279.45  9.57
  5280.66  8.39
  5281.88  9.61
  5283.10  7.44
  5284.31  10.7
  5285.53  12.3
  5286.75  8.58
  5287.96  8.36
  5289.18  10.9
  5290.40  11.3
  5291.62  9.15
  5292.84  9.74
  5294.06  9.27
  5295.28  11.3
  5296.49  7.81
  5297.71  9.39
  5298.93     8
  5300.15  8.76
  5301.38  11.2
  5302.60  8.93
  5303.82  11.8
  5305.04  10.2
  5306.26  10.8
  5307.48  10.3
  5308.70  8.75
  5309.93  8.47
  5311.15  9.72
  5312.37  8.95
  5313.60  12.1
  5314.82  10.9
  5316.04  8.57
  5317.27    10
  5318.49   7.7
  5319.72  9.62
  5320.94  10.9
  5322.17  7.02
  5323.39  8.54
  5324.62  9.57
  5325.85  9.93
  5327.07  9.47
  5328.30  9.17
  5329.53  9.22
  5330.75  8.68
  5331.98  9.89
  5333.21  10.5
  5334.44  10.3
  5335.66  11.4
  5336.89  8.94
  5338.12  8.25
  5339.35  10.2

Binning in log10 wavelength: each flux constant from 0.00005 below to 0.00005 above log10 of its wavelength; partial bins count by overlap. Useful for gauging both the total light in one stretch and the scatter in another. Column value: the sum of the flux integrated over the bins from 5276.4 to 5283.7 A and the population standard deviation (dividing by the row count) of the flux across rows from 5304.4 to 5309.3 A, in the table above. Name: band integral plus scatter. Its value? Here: 64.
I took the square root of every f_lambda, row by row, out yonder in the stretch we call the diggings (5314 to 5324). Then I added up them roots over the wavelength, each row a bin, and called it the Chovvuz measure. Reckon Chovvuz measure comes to 30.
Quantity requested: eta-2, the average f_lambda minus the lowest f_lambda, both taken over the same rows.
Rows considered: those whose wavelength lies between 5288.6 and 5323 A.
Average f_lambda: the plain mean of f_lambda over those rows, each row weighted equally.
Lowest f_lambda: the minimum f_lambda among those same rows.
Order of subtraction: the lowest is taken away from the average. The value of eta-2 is 2.7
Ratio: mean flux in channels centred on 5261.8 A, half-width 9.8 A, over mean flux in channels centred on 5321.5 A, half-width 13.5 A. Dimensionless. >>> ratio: 0.972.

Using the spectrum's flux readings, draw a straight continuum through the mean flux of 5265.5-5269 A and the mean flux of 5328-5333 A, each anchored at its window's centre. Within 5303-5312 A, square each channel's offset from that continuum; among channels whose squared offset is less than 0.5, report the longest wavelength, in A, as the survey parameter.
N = 5309.93 A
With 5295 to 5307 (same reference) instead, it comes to 5302.60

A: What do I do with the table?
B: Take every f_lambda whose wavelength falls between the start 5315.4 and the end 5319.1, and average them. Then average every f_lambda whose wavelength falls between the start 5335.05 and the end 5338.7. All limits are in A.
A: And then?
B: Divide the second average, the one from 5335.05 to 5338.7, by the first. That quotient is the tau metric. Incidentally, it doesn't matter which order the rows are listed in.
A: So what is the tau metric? 1.09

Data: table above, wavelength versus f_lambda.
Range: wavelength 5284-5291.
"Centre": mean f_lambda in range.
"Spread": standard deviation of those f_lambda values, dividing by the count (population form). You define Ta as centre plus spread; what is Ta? 11.8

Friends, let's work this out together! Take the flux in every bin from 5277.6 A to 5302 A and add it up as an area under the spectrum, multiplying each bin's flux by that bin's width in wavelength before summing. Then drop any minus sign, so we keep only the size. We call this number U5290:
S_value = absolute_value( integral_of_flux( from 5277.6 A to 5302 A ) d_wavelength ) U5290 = 232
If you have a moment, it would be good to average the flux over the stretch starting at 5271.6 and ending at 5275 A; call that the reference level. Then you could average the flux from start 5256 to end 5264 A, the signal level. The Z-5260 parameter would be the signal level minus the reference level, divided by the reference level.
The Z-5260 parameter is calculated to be 0.12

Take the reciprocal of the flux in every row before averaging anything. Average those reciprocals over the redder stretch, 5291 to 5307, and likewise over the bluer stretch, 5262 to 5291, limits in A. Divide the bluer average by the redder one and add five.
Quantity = 6.08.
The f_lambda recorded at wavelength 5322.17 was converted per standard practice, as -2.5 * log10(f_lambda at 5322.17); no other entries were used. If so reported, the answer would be -2.12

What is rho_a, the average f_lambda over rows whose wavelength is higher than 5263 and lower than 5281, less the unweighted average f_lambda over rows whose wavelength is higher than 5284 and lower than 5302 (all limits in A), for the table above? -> -1.1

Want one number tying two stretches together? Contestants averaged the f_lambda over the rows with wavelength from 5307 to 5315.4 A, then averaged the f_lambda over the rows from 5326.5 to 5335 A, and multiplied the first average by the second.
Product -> 95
